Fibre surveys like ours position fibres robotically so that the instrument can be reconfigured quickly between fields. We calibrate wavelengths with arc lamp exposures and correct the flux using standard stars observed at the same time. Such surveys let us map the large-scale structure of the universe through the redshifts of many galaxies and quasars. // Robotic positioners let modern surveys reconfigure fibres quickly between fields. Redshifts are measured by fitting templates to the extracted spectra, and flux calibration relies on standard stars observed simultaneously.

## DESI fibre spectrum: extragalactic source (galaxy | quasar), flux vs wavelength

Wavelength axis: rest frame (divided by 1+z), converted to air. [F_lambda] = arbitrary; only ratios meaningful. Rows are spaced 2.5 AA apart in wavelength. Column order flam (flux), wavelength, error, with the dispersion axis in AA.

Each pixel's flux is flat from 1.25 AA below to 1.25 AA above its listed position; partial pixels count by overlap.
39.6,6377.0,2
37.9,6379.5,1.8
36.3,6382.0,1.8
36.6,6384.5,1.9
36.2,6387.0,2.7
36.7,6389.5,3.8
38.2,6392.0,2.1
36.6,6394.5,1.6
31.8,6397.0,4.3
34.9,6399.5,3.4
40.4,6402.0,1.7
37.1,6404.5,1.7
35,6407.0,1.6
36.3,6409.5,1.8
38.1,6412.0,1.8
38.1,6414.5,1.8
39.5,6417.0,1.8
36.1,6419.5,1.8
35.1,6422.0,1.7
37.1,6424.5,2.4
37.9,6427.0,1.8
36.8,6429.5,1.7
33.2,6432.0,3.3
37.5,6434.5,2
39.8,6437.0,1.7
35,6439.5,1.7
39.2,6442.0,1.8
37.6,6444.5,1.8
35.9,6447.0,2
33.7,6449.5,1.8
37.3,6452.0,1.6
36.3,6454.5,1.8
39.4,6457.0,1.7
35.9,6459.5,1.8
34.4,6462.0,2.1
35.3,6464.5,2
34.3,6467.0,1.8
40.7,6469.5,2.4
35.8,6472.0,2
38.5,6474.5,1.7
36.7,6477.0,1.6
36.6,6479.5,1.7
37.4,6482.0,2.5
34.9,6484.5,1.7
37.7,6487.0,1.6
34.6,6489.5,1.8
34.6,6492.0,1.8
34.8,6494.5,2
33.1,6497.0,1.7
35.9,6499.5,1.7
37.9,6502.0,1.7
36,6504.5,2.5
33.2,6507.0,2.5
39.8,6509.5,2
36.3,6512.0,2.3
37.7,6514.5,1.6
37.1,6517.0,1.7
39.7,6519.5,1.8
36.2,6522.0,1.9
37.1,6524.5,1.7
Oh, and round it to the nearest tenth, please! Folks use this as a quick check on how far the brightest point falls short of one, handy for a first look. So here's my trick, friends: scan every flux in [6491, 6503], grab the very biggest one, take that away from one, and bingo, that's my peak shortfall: -36.9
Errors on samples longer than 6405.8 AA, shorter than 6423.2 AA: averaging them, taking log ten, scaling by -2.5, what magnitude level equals -0.61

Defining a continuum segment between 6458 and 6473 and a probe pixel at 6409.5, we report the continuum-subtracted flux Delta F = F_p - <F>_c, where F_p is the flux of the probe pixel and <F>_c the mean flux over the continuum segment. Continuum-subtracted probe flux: 0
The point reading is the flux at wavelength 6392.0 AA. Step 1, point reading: 38.2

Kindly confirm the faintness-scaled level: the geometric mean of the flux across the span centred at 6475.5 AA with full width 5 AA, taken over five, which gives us 7.52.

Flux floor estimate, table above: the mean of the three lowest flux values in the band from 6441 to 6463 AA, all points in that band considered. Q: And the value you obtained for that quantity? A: 34.7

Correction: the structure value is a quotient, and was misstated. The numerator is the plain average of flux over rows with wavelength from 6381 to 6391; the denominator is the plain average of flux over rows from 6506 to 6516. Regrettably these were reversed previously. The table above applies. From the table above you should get 0.99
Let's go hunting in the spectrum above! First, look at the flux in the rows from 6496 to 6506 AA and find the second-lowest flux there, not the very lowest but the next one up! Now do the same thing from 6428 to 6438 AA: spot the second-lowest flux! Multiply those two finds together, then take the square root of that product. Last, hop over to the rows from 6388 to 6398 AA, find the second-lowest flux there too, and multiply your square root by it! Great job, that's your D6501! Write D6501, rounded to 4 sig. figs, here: 1330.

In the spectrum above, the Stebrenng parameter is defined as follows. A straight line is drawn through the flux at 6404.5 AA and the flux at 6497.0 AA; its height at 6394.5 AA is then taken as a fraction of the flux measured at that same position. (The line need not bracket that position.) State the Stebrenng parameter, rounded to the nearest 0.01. 1.03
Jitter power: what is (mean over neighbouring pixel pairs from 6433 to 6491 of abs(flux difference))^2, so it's 6.6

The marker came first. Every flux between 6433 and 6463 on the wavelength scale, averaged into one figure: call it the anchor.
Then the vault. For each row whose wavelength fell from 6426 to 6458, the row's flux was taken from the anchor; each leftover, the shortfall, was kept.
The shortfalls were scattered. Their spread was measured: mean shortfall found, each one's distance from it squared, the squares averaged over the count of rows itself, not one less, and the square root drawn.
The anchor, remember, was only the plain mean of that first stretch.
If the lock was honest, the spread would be 1.98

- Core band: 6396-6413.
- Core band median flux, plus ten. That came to 46.3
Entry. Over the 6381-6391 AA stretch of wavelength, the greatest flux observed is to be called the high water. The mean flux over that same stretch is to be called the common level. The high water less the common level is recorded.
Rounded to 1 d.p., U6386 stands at 0.2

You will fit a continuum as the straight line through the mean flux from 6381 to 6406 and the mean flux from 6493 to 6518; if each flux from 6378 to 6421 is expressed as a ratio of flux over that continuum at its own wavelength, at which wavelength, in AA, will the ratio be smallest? 6397.0 AA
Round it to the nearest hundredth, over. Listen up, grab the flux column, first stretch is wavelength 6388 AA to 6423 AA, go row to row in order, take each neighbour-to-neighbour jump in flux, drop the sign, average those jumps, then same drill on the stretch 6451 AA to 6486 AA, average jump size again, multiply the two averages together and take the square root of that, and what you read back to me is 2.35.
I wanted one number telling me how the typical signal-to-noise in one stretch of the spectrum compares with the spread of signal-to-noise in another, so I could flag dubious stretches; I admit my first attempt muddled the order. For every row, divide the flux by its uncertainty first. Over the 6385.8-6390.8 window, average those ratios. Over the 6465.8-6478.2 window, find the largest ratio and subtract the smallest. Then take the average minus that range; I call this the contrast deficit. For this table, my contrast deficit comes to 5.6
